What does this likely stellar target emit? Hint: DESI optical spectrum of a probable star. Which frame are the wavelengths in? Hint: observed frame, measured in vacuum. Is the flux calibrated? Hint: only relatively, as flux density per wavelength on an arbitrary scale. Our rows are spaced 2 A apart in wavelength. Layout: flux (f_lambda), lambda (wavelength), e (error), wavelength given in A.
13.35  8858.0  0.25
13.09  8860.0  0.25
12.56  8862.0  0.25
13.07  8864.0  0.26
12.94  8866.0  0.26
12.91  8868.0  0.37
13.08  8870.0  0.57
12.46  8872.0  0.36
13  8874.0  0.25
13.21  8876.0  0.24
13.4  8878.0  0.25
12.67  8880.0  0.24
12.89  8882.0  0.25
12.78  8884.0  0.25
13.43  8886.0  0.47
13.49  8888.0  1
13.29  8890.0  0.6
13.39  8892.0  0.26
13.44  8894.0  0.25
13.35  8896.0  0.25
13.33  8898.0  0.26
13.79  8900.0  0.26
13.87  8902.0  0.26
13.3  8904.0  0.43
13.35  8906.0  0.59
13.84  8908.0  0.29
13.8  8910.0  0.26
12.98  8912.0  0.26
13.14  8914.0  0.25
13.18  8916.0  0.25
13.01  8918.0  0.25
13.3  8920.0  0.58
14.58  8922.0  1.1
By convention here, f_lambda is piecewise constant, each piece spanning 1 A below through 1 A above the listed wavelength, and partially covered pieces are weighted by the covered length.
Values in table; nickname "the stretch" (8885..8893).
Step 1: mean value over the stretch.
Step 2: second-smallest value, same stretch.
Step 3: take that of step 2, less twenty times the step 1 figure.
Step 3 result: -255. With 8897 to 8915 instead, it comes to -257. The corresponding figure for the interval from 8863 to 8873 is -245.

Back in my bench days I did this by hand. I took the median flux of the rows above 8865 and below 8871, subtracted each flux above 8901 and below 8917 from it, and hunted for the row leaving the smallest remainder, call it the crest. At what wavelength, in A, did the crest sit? 8902.0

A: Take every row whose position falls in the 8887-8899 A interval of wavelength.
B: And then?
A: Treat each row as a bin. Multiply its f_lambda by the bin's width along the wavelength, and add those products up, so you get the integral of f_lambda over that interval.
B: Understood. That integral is 161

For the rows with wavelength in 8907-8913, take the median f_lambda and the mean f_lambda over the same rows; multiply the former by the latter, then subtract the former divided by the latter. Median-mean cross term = 186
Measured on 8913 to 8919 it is 171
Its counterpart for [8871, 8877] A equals 167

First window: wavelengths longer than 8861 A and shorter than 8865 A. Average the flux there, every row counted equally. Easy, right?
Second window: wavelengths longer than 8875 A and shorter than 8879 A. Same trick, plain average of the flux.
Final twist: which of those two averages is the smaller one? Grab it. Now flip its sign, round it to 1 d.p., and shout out -12.8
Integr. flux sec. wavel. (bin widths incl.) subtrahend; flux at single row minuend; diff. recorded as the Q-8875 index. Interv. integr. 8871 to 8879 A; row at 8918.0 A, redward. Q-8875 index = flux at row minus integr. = -91.1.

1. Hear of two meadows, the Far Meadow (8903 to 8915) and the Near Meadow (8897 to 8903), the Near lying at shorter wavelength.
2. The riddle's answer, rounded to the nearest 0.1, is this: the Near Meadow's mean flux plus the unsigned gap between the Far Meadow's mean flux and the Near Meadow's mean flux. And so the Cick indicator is 13.9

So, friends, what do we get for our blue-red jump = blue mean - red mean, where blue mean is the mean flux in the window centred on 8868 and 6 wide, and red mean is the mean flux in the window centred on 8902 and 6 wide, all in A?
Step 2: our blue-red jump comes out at -0.7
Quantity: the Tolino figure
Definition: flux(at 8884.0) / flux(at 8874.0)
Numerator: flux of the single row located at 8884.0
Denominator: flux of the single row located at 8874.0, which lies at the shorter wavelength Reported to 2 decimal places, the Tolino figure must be 0.98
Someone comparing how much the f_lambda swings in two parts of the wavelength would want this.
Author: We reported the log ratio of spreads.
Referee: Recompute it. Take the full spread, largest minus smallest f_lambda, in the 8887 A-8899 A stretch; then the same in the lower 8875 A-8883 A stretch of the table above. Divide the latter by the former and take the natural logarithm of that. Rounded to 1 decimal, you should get 1.3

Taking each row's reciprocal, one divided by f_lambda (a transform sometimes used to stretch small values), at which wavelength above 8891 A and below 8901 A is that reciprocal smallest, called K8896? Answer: 8900.0 A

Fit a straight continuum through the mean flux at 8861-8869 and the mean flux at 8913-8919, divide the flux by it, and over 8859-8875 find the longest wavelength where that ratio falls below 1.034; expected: 8874.0 A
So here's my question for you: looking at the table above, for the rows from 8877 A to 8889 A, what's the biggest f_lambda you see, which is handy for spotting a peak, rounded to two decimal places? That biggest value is 13.49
